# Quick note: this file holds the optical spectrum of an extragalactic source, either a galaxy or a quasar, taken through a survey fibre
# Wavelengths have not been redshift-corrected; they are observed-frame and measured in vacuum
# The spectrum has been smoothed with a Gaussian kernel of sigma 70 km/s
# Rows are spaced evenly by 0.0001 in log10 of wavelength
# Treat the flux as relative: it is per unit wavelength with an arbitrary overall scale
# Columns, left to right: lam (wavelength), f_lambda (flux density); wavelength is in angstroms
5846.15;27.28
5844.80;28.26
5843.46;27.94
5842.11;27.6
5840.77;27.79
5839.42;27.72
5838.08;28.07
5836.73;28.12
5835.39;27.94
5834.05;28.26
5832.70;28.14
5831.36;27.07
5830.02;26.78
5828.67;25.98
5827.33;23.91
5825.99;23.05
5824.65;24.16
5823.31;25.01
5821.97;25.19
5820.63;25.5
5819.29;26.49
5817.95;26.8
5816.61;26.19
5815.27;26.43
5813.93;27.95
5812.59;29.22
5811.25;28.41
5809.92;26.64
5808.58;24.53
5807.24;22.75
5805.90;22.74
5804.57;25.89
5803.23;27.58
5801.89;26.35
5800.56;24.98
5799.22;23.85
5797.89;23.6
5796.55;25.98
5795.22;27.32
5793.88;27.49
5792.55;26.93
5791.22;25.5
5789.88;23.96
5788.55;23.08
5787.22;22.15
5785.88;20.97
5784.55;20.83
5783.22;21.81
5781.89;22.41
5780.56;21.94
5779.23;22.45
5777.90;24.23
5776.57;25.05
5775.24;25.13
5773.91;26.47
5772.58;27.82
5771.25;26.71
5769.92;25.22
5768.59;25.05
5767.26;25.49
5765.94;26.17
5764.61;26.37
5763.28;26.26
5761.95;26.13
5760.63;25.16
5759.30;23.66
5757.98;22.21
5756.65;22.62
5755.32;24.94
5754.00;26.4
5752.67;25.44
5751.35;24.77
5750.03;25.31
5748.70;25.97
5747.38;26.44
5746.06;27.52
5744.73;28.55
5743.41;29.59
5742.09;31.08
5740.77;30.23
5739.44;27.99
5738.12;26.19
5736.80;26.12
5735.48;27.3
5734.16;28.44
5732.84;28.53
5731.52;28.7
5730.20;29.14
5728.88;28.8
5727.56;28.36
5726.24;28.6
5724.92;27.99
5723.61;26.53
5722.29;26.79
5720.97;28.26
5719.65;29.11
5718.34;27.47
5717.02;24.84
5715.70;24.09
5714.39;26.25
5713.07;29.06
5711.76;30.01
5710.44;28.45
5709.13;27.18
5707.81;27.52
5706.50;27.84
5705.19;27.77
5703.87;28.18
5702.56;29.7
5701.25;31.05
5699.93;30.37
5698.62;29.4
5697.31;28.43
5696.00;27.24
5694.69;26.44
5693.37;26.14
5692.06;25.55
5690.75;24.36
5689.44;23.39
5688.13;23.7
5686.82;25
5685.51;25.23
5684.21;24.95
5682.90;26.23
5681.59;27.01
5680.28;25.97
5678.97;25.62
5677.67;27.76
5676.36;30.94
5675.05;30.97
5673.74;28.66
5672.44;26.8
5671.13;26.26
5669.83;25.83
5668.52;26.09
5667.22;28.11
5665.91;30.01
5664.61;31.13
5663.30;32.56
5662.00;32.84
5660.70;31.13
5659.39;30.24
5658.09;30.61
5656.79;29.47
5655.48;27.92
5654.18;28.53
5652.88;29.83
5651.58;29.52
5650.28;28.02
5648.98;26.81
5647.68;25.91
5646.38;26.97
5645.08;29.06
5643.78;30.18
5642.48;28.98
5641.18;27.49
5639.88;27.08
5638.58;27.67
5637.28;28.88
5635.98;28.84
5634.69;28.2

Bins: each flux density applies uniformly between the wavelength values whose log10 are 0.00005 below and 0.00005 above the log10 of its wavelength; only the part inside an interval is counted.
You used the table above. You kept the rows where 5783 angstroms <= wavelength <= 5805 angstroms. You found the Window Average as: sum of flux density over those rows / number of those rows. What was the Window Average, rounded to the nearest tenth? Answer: 24.6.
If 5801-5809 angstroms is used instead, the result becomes 25.0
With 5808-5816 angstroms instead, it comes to 27.2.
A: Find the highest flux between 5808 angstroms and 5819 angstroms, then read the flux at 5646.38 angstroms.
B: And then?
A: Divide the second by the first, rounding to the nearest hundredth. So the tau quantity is 0.92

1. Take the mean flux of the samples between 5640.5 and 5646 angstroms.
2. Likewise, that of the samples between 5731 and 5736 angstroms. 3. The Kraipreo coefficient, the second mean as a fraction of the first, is 0.98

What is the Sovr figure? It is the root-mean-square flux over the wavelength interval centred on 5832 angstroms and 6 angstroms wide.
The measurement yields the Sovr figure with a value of 27.6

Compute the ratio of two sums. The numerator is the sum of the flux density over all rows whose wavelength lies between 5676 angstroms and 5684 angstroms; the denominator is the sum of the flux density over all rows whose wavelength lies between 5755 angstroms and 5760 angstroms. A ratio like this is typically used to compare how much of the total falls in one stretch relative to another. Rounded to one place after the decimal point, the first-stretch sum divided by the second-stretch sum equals 1.8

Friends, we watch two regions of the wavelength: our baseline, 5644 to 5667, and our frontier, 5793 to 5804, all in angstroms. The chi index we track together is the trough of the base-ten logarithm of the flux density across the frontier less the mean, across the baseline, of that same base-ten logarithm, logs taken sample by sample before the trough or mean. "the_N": -0.10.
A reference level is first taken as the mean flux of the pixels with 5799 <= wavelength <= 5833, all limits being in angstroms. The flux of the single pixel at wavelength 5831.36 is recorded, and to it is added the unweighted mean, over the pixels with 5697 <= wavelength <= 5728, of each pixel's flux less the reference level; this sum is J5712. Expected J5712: 29.3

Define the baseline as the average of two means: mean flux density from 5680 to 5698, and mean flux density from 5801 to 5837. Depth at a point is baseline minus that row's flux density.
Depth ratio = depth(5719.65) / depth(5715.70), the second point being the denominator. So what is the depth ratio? -1.7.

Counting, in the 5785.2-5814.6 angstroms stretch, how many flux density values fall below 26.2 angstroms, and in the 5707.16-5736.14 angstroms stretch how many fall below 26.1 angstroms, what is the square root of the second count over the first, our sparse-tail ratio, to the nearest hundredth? 0.39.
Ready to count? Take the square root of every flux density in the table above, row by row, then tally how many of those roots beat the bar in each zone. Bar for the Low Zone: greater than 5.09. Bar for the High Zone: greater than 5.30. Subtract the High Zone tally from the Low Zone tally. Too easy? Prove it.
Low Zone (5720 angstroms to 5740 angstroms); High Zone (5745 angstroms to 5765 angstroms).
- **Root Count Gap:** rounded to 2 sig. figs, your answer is 15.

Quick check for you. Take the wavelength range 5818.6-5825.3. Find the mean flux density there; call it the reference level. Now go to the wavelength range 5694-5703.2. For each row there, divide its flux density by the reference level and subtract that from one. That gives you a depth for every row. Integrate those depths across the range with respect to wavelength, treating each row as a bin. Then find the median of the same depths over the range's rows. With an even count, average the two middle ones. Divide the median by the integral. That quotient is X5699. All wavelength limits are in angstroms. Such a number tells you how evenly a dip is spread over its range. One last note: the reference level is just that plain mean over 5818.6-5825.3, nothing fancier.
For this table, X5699 0.12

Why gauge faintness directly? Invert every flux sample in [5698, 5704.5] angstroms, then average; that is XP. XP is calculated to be 0.034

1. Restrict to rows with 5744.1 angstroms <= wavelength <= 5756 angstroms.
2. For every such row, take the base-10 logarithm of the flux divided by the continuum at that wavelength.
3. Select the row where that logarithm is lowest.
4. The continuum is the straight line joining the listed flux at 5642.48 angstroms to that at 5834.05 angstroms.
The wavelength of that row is 5751.35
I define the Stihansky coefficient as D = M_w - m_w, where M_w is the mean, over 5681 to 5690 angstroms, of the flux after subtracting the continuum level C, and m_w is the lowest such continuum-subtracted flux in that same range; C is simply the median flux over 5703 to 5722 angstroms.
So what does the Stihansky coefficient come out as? 1.68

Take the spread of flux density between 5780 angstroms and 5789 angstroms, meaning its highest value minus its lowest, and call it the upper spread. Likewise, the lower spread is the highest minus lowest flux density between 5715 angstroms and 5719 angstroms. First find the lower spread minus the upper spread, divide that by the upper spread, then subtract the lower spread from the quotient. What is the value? -2.9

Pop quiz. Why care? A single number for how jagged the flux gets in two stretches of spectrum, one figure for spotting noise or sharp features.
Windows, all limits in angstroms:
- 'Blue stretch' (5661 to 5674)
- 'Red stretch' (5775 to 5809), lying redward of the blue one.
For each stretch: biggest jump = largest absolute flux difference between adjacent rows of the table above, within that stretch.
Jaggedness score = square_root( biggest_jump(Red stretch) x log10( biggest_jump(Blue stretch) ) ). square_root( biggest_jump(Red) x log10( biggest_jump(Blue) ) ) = 0.98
